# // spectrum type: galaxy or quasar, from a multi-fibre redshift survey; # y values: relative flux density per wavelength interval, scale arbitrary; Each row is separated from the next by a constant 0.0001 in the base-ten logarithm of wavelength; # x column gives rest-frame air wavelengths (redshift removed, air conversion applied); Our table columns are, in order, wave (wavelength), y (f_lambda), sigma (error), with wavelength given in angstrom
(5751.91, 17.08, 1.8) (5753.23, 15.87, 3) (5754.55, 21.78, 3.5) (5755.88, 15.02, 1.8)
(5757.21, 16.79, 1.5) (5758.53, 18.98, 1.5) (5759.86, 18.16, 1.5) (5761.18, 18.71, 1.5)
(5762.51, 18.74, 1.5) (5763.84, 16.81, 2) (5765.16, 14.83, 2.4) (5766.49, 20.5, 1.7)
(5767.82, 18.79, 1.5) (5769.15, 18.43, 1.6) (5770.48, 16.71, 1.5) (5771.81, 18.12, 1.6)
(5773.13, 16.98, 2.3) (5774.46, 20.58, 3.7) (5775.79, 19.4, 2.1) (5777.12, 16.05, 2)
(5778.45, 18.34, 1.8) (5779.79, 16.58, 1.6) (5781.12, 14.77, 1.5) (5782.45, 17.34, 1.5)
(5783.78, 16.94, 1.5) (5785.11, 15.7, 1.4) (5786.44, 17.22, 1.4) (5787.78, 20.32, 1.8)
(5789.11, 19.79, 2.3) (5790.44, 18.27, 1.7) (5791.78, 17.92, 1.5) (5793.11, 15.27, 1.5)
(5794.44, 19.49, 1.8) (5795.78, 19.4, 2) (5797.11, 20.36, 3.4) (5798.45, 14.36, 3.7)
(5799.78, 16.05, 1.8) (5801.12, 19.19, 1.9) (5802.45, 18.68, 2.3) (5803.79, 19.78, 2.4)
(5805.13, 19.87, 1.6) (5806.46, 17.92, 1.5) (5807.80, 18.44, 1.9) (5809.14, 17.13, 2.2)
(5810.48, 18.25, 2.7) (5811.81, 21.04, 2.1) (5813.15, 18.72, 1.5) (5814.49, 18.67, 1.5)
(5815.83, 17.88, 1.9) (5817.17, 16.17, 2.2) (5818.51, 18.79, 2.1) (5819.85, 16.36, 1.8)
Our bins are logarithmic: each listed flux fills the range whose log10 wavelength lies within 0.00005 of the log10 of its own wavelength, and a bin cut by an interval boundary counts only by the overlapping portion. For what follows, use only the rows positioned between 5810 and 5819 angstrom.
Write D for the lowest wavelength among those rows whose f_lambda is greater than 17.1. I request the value 5810.48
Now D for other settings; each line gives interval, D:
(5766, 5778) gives 5766.49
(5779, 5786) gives 5782.45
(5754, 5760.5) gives 5754.55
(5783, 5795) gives 5786.44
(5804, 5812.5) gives 5805.13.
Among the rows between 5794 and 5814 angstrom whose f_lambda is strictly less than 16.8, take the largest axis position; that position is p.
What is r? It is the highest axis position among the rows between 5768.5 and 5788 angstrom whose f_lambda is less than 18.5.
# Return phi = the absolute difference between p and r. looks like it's 13.3 angstrom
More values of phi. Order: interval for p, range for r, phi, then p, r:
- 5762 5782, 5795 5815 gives 29.4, 5781.12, 5810.48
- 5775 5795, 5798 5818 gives 24.1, 5793.11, 5817.17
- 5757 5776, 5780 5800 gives 29.3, 5770.48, 5799.78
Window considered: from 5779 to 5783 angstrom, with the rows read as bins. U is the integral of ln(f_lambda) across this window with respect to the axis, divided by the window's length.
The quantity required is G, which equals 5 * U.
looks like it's 13.9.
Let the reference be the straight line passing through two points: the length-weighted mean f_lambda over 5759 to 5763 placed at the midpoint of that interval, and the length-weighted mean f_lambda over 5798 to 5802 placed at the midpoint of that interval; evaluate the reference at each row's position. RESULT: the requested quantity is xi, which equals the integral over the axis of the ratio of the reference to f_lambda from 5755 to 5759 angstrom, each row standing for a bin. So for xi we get 4.4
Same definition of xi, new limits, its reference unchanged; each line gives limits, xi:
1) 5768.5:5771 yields 2.6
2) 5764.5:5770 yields 5.6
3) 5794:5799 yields 4.7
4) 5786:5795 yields 8.5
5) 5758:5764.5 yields 6.6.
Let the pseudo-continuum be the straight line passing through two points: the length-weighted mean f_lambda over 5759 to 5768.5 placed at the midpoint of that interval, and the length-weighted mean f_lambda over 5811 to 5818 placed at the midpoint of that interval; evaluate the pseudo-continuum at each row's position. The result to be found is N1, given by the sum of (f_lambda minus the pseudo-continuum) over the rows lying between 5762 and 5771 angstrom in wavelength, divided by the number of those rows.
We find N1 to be -0.28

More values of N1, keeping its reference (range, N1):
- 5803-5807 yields 0.76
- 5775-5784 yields -1.16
